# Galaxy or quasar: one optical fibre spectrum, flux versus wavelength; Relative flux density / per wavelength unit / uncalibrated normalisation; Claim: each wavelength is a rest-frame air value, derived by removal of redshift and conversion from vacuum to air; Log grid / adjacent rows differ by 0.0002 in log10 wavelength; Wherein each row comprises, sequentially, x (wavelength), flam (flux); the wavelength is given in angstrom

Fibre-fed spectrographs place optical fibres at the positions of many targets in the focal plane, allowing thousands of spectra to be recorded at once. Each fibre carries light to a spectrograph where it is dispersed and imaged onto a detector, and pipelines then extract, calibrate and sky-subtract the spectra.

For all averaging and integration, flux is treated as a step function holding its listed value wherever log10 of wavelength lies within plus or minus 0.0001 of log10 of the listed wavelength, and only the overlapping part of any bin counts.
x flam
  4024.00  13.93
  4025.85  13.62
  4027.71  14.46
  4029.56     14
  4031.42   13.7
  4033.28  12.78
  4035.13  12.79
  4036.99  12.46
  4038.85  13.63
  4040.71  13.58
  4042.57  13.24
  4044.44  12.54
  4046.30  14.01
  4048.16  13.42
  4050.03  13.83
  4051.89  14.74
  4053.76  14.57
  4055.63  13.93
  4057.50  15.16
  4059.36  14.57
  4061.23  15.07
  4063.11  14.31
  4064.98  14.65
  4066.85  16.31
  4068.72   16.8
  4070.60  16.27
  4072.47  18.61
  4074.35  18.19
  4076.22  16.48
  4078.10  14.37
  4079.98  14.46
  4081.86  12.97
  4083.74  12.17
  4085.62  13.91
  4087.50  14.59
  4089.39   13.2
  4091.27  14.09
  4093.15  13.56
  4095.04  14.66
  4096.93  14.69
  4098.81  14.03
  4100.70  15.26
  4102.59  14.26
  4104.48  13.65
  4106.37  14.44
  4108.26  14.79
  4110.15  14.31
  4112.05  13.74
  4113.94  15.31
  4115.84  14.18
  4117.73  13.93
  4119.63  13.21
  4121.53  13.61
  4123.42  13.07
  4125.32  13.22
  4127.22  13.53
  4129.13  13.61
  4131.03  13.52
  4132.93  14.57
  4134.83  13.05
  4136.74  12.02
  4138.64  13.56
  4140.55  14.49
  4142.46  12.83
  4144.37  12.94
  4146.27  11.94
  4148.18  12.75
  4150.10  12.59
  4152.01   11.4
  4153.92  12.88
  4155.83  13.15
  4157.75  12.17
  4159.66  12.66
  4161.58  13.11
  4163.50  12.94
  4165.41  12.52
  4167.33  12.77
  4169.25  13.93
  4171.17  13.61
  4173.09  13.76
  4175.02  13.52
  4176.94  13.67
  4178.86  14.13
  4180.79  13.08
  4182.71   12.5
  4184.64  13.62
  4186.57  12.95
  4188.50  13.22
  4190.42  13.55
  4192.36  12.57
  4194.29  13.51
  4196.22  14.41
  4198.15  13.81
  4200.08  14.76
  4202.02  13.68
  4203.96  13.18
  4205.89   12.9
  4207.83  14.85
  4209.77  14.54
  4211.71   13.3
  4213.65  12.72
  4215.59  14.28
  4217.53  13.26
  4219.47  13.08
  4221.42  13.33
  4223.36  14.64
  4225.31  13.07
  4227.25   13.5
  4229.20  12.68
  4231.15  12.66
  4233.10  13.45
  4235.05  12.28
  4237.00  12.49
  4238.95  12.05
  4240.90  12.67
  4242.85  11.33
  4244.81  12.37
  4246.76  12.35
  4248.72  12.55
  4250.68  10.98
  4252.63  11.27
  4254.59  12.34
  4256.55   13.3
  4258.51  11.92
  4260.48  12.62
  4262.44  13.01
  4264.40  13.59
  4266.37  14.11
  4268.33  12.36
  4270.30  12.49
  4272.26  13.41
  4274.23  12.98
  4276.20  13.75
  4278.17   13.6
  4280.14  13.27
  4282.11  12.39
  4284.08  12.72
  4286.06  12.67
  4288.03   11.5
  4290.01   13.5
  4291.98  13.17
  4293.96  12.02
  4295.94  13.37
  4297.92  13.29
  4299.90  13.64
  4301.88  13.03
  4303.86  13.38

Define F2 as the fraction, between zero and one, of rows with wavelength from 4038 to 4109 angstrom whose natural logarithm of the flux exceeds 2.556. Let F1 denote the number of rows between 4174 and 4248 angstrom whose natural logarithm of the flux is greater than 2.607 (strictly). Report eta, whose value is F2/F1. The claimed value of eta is 0.09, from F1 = 11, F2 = 0.95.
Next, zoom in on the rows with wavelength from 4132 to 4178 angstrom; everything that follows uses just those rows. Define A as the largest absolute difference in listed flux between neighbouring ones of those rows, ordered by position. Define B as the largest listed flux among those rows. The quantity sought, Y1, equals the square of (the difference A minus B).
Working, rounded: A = 1.66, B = 14.57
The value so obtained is 167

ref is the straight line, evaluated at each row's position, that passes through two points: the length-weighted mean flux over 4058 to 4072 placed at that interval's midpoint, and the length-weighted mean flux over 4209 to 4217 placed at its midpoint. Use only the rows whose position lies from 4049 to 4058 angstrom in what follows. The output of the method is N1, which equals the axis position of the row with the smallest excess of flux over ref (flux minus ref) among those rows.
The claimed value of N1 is 4050.03 angstrom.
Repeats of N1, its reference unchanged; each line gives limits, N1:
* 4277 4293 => 4288.03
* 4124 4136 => 4134.83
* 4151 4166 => 4152.01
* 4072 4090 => 4083.74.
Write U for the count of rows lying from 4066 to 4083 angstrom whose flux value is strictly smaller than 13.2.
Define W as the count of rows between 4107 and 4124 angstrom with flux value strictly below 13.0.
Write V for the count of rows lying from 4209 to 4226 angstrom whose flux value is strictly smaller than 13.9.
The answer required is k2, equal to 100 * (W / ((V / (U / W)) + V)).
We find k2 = 0.0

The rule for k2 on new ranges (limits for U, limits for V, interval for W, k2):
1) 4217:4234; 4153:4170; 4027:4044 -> 21.4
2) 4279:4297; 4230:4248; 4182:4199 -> 22.2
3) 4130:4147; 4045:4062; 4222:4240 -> 125.0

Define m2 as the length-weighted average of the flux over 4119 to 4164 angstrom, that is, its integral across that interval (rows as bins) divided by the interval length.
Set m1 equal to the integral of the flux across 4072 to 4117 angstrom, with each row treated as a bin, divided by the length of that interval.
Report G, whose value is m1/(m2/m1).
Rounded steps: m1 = 14.5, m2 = 13.0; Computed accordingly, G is 16.2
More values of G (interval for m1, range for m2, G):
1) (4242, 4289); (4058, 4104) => 10.7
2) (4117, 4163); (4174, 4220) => 12.6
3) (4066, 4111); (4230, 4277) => 17.5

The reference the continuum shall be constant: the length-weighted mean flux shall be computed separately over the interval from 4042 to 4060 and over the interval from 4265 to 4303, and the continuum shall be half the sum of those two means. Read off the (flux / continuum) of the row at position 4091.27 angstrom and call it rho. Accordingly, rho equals 1.04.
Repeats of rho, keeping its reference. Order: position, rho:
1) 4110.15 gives 1.06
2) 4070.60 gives 1.20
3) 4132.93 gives 1.08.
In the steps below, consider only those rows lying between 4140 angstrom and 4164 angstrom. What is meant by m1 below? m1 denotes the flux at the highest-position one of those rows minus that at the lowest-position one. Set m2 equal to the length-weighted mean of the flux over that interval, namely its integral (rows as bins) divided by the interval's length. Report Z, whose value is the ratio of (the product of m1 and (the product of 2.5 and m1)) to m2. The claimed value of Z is 0.47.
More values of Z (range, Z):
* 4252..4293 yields 0.70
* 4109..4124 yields 0.28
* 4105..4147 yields 1.15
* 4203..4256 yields 0.14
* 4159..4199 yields 0.25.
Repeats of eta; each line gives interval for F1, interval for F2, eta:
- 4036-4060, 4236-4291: 0.04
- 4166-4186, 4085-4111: 0.17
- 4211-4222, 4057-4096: 0.95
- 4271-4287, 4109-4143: 0.44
